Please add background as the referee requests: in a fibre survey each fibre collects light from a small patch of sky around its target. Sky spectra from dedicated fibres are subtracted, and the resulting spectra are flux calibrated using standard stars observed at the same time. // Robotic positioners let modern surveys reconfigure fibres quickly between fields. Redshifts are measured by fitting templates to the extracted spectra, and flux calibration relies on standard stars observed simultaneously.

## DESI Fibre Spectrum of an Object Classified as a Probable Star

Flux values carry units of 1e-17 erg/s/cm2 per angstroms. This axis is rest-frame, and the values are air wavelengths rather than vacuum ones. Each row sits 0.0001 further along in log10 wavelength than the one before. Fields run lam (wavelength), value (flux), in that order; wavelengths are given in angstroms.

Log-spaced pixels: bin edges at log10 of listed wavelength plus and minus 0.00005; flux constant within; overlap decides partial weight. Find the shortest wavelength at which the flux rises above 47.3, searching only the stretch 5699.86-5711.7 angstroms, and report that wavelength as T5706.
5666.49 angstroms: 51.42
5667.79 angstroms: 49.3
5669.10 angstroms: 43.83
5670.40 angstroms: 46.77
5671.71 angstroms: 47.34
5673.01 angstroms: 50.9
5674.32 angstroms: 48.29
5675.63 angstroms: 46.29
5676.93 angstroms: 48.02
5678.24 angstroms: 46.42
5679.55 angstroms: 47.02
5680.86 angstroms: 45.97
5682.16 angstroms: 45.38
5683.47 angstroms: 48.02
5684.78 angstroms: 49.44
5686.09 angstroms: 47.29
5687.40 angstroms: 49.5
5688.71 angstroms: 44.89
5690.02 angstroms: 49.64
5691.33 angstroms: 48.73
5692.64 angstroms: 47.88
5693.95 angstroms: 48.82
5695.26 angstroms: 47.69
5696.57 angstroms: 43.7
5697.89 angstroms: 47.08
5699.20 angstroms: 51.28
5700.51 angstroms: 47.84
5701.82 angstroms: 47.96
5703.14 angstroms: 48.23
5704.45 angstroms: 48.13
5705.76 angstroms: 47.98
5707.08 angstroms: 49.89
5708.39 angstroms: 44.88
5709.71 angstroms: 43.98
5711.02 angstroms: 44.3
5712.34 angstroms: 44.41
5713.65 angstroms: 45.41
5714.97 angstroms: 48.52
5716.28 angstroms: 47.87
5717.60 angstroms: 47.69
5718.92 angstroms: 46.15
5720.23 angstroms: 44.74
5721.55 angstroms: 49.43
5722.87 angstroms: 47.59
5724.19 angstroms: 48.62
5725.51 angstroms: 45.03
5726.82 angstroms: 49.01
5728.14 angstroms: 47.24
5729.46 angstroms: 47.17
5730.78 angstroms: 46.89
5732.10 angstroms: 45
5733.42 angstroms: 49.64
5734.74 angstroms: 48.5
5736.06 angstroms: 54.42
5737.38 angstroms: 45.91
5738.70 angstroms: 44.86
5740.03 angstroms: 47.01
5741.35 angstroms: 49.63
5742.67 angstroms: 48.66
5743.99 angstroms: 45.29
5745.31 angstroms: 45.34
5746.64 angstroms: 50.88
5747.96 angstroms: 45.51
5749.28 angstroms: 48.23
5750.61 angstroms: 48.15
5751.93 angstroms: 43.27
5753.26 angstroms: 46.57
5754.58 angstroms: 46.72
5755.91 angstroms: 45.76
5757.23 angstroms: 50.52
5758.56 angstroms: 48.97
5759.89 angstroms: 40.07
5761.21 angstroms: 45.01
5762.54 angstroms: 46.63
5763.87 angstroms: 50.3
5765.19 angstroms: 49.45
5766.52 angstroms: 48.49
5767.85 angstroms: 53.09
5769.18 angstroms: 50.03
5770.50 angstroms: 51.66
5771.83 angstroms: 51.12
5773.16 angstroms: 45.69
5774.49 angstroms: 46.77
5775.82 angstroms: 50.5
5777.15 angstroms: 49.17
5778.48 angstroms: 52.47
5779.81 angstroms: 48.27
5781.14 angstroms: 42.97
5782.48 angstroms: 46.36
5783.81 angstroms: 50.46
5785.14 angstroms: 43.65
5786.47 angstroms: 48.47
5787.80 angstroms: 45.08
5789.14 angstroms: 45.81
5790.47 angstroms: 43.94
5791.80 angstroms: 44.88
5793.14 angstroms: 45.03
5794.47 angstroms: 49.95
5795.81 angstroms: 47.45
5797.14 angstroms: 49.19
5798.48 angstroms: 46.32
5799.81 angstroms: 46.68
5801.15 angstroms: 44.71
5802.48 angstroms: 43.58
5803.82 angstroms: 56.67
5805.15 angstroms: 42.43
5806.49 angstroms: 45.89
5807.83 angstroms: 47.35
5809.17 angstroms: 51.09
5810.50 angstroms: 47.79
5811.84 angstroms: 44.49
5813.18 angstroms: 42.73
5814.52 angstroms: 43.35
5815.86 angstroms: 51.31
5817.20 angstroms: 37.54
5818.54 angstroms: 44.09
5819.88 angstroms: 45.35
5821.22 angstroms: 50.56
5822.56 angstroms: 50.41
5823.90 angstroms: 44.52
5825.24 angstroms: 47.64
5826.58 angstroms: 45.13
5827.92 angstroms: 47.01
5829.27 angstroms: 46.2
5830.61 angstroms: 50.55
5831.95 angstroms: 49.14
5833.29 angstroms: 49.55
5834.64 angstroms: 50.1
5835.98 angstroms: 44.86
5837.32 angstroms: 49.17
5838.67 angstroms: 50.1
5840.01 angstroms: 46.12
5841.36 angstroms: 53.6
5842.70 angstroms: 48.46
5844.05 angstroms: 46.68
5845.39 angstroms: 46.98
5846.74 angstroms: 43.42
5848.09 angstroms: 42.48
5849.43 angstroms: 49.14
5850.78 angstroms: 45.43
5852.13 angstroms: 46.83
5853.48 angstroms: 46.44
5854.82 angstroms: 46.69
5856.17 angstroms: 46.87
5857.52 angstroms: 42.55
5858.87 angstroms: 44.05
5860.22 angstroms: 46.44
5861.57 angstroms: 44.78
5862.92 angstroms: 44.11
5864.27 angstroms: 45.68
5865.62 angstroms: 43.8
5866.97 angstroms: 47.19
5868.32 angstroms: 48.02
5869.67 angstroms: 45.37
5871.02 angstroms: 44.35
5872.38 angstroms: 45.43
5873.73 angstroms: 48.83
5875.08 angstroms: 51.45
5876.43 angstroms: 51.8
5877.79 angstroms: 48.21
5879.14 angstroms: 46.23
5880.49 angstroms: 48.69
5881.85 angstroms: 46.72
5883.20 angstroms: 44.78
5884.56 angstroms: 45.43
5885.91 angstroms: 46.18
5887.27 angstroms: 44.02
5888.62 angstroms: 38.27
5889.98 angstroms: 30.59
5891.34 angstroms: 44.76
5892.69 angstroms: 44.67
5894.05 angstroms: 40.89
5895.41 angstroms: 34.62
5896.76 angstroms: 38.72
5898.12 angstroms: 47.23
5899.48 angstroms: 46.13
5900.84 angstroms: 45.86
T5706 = 5700.51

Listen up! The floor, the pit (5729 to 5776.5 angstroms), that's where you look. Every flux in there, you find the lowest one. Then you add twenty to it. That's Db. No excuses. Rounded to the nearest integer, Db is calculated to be 60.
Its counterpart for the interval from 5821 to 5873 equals 62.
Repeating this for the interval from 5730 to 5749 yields 65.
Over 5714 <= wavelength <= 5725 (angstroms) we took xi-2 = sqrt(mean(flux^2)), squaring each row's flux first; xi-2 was 47.6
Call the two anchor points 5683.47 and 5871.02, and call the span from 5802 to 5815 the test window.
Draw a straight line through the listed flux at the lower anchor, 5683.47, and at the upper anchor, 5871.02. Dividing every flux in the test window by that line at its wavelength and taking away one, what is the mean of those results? 0.02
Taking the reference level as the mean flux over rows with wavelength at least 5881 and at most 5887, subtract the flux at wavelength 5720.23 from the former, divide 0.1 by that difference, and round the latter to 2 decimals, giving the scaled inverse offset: 0.10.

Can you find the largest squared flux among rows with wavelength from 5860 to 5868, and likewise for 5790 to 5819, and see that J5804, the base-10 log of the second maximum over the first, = 0.16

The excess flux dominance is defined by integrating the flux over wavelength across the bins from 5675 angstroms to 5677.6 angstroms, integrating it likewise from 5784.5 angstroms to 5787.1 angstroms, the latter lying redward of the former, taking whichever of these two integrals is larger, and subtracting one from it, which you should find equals 122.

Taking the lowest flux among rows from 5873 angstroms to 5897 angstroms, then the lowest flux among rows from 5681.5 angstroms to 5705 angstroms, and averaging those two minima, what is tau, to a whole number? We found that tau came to 37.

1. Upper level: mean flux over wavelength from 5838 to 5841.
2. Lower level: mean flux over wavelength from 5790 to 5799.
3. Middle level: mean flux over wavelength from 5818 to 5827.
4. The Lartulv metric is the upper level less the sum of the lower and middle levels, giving -45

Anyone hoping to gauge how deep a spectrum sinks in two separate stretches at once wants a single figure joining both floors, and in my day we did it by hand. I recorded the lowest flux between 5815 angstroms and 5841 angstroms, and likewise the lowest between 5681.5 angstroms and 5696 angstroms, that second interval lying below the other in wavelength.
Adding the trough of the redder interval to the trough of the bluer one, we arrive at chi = 82.4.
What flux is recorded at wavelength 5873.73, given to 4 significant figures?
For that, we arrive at 48.83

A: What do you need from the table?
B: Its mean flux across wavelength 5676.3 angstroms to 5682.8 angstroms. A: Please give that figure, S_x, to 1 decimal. 46.6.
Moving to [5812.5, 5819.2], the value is 43.8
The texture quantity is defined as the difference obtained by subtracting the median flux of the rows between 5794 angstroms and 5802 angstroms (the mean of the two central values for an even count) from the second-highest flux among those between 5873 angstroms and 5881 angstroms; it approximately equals 4.4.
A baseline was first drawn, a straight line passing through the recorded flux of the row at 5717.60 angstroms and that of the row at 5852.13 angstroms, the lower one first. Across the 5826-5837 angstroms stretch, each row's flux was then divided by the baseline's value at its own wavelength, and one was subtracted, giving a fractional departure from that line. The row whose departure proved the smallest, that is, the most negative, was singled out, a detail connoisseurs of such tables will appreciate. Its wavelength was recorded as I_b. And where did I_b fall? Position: 5835.98 angstroms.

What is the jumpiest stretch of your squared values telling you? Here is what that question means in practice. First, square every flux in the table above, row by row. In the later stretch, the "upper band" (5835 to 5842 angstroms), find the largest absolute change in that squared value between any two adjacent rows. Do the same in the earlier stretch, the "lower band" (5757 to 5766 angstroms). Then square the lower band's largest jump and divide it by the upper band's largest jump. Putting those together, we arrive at 842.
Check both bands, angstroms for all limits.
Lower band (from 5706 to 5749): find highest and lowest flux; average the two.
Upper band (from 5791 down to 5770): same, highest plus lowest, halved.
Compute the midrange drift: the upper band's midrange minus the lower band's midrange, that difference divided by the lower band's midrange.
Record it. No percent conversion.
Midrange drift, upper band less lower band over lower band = -0.030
